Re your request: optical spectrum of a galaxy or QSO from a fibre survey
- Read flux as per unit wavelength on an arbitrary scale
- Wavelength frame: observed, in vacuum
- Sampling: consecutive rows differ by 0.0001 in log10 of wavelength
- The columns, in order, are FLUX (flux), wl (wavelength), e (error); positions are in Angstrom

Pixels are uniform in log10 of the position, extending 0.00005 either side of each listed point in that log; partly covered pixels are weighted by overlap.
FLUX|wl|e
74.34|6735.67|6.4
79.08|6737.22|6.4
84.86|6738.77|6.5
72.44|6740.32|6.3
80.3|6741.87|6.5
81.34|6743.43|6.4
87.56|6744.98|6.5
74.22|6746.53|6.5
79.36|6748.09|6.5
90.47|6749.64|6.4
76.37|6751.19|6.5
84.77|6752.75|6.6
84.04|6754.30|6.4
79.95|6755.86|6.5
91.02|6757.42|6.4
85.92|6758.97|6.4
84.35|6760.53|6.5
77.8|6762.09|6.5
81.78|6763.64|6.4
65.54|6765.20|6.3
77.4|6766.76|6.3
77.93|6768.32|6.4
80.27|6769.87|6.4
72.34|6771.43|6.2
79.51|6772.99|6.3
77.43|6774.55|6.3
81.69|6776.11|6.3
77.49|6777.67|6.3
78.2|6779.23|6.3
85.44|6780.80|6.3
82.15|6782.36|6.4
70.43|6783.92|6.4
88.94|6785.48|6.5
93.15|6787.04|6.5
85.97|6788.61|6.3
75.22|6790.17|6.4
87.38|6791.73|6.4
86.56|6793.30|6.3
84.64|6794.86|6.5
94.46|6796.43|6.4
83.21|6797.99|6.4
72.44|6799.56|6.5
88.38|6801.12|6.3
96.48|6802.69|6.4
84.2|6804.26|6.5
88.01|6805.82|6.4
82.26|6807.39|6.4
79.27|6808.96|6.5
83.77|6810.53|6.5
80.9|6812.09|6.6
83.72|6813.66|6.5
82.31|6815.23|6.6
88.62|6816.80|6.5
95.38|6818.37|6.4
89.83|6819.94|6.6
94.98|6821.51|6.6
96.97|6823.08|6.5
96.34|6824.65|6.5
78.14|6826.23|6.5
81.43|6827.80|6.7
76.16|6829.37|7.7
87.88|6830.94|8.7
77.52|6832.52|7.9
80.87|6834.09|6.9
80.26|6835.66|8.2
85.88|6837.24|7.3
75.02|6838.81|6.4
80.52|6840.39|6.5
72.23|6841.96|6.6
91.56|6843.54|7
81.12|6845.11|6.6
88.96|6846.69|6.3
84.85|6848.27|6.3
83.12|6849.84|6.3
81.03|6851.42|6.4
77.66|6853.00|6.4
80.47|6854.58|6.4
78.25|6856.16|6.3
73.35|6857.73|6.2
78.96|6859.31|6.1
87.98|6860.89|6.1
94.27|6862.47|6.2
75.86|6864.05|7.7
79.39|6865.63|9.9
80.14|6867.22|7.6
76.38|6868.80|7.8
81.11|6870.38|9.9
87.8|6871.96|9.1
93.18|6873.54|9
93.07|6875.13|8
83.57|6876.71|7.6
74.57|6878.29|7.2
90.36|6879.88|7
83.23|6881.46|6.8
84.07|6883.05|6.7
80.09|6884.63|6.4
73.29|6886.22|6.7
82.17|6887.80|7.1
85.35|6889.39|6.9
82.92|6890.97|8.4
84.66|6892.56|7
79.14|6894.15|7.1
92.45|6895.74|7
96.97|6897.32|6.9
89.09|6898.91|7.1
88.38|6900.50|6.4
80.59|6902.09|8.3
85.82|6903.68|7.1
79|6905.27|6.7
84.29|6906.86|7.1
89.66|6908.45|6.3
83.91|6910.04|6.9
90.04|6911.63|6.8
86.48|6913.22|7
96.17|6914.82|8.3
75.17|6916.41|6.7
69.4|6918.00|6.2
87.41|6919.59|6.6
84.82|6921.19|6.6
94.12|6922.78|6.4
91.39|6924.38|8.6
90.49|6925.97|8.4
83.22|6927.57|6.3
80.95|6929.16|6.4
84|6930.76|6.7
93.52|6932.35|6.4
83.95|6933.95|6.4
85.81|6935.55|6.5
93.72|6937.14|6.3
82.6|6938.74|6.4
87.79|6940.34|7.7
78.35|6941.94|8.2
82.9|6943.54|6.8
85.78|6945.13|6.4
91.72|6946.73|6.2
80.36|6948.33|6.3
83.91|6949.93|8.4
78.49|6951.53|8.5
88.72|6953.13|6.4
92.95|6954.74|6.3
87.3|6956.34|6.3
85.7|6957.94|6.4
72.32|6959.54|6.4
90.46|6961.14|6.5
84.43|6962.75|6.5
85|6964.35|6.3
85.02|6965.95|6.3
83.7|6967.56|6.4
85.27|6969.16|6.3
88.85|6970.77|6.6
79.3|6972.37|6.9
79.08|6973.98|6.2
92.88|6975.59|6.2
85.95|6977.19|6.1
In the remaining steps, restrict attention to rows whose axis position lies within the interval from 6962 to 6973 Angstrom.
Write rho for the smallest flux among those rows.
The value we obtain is 79.3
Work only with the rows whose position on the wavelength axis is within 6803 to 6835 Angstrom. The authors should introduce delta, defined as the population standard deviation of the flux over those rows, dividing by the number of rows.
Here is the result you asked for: 6.4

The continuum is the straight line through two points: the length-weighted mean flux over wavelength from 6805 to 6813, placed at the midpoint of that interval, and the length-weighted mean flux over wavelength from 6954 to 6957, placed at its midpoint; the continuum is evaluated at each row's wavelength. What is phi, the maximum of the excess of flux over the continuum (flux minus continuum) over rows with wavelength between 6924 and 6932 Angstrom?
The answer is 3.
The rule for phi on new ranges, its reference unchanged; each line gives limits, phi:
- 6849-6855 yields -2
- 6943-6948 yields 2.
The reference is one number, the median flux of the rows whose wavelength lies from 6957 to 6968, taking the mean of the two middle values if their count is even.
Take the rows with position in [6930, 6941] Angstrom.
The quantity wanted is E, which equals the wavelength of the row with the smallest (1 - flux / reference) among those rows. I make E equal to 6937.14 Angstrom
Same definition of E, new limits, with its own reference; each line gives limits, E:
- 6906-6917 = 6914.82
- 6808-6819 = 6818.37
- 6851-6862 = 6860.89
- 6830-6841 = 6830.94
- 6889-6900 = 6897.32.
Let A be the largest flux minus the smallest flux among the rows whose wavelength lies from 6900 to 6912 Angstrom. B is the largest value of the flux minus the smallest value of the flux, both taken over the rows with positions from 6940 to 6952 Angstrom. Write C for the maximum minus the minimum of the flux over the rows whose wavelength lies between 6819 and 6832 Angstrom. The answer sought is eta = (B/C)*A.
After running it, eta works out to 7.1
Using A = 11.0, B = 13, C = 21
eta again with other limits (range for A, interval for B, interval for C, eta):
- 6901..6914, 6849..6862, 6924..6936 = 12.8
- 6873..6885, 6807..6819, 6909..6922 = 11.2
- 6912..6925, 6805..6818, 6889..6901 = 14.0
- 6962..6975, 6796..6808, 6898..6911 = 22.0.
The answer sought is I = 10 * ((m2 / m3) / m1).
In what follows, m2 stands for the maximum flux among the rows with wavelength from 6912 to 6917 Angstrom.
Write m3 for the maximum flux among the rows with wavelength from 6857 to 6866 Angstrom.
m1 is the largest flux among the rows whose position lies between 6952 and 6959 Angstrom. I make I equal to 0.110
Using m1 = 92.95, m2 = 96.17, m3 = 94.27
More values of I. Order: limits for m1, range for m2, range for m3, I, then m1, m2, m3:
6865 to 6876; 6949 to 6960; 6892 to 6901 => 0.103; 93.18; 92.95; 96.97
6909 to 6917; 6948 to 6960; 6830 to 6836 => 0.110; 96.17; 92.95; 87.88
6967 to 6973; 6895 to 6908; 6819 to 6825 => 0.113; 88.85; 96.97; 96.97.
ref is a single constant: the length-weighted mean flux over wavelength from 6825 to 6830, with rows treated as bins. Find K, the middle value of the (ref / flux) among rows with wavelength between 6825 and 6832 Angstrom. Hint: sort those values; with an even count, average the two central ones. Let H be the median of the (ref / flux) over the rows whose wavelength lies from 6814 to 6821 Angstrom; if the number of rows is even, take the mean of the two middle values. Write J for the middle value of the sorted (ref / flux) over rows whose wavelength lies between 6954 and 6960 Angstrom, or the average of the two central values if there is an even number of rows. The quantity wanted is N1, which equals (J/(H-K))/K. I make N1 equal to -9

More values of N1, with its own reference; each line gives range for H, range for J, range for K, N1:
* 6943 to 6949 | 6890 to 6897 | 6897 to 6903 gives 22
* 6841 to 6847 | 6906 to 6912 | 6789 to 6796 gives 122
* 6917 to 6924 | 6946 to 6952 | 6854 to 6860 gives -11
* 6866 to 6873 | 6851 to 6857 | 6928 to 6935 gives 27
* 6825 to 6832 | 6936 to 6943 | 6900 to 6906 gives 24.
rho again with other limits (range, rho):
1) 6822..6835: 76.16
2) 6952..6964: 72.32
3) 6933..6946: 78.35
